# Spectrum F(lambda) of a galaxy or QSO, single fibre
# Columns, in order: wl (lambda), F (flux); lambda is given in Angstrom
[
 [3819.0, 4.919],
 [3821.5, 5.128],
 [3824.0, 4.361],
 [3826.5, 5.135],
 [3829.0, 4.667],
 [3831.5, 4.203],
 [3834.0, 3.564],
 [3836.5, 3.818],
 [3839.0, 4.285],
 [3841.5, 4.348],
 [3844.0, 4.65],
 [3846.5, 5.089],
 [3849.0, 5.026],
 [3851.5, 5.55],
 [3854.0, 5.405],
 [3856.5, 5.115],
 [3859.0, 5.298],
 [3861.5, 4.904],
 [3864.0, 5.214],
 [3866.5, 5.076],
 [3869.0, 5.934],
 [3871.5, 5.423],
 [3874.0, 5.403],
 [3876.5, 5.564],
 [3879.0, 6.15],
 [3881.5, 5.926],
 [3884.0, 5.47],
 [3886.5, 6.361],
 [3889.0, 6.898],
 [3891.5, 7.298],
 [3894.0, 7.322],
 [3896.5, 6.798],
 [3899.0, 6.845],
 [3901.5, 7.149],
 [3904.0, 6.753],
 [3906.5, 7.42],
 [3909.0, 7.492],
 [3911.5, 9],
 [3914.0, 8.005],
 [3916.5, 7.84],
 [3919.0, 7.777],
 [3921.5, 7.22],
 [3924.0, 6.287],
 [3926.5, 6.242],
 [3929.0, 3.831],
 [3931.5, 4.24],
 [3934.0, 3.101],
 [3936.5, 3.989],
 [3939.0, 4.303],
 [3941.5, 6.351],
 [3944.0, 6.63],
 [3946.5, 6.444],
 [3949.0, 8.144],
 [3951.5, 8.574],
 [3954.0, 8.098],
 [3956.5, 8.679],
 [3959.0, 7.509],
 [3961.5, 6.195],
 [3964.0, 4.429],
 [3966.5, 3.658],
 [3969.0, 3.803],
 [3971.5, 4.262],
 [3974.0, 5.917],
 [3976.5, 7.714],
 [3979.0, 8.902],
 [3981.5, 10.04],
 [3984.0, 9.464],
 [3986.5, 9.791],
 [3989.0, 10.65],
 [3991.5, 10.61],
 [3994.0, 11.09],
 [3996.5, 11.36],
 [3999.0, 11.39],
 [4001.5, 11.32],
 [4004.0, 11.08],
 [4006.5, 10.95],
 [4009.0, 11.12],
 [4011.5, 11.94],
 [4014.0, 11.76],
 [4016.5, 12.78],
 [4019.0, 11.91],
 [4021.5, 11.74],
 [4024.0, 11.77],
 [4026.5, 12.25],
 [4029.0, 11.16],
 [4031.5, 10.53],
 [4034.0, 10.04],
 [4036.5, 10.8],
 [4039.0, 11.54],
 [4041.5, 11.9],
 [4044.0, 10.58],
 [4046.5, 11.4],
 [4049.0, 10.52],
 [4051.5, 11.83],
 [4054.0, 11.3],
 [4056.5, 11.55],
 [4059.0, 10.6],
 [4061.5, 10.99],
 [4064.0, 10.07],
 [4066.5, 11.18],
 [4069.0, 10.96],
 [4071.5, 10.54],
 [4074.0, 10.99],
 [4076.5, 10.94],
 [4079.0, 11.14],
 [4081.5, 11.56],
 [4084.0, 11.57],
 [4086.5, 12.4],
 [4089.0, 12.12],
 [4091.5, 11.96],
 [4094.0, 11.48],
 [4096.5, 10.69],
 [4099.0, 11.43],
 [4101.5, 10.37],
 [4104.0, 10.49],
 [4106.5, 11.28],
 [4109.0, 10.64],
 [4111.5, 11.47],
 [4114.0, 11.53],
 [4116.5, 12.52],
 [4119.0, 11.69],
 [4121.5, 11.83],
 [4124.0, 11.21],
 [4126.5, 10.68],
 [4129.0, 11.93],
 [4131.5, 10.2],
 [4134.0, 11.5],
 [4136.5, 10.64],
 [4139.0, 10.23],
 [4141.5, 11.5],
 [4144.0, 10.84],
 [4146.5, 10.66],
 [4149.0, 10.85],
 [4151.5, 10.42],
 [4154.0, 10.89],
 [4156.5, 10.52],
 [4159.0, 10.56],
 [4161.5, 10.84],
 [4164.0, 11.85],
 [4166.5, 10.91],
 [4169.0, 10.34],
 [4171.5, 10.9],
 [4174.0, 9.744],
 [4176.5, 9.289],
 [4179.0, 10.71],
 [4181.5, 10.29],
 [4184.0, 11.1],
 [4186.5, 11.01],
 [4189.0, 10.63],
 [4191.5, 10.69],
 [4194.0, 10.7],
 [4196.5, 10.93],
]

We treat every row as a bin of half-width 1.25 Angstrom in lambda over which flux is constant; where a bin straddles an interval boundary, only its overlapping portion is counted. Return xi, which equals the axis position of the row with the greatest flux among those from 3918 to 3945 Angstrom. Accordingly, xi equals 3919.0 Angstrom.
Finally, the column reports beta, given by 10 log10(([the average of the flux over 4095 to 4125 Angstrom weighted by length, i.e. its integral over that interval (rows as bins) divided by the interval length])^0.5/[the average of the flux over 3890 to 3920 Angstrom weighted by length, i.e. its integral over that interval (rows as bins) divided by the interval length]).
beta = -3.5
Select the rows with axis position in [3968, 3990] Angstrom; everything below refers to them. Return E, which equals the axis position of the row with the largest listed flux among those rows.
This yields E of 3989.0 Angstrom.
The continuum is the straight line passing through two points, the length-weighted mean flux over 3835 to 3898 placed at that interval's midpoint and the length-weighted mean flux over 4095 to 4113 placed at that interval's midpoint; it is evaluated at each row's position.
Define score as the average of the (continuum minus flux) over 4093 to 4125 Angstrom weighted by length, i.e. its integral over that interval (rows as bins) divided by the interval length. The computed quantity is -0.2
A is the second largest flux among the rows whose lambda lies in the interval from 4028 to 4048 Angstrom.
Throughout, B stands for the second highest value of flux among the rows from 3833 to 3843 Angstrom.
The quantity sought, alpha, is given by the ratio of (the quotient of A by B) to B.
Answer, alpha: 0.63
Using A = 11.54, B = 4.285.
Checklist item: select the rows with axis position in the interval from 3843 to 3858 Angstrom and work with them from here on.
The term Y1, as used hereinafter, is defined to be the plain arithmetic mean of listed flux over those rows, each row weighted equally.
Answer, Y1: 5.1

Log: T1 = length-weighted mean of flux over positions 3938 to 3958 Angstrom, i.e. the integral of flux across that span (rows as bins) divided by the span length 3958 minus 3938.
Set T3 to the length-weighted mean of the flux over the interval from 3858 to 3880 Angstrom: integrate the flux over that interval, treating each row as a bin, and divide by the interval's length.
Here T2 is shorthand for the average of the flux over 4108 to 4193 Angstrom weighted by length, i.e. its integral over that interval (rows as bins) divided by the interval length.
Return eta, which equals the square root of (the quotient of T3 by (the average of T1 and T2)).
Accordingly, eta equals 0.8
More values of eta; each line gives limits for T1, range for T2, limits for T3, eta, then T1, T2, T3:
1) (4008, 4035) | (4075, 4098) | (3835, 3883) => 0.7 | 11.6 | 11.5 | 5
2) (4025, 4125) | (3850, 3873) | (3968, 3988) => 1.0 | 11.2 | 5.3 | 8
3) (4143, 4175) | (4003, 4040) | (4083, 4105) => 1.0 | 10.7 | 11.4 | 11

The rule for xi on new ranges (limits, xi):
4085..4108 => 4086.5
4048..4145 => 4116.5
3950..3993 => 3989.0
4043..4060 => 4051.5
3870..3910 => 3909.0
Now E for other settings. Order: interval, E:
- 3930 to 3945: 3944.0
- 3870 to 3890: 3889.0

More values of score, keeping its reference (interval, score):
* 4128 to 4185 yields 1.4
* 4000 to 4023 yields -2.8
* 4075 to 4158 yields 0.0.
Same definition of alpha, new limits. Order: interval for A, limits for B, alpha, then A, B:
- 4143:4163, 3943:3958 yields 0.15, 10.85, 8.574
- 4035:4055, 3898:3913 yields 0.21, 11.83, 7.492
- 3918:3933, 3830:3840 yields 0.41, 7.22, 4.203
